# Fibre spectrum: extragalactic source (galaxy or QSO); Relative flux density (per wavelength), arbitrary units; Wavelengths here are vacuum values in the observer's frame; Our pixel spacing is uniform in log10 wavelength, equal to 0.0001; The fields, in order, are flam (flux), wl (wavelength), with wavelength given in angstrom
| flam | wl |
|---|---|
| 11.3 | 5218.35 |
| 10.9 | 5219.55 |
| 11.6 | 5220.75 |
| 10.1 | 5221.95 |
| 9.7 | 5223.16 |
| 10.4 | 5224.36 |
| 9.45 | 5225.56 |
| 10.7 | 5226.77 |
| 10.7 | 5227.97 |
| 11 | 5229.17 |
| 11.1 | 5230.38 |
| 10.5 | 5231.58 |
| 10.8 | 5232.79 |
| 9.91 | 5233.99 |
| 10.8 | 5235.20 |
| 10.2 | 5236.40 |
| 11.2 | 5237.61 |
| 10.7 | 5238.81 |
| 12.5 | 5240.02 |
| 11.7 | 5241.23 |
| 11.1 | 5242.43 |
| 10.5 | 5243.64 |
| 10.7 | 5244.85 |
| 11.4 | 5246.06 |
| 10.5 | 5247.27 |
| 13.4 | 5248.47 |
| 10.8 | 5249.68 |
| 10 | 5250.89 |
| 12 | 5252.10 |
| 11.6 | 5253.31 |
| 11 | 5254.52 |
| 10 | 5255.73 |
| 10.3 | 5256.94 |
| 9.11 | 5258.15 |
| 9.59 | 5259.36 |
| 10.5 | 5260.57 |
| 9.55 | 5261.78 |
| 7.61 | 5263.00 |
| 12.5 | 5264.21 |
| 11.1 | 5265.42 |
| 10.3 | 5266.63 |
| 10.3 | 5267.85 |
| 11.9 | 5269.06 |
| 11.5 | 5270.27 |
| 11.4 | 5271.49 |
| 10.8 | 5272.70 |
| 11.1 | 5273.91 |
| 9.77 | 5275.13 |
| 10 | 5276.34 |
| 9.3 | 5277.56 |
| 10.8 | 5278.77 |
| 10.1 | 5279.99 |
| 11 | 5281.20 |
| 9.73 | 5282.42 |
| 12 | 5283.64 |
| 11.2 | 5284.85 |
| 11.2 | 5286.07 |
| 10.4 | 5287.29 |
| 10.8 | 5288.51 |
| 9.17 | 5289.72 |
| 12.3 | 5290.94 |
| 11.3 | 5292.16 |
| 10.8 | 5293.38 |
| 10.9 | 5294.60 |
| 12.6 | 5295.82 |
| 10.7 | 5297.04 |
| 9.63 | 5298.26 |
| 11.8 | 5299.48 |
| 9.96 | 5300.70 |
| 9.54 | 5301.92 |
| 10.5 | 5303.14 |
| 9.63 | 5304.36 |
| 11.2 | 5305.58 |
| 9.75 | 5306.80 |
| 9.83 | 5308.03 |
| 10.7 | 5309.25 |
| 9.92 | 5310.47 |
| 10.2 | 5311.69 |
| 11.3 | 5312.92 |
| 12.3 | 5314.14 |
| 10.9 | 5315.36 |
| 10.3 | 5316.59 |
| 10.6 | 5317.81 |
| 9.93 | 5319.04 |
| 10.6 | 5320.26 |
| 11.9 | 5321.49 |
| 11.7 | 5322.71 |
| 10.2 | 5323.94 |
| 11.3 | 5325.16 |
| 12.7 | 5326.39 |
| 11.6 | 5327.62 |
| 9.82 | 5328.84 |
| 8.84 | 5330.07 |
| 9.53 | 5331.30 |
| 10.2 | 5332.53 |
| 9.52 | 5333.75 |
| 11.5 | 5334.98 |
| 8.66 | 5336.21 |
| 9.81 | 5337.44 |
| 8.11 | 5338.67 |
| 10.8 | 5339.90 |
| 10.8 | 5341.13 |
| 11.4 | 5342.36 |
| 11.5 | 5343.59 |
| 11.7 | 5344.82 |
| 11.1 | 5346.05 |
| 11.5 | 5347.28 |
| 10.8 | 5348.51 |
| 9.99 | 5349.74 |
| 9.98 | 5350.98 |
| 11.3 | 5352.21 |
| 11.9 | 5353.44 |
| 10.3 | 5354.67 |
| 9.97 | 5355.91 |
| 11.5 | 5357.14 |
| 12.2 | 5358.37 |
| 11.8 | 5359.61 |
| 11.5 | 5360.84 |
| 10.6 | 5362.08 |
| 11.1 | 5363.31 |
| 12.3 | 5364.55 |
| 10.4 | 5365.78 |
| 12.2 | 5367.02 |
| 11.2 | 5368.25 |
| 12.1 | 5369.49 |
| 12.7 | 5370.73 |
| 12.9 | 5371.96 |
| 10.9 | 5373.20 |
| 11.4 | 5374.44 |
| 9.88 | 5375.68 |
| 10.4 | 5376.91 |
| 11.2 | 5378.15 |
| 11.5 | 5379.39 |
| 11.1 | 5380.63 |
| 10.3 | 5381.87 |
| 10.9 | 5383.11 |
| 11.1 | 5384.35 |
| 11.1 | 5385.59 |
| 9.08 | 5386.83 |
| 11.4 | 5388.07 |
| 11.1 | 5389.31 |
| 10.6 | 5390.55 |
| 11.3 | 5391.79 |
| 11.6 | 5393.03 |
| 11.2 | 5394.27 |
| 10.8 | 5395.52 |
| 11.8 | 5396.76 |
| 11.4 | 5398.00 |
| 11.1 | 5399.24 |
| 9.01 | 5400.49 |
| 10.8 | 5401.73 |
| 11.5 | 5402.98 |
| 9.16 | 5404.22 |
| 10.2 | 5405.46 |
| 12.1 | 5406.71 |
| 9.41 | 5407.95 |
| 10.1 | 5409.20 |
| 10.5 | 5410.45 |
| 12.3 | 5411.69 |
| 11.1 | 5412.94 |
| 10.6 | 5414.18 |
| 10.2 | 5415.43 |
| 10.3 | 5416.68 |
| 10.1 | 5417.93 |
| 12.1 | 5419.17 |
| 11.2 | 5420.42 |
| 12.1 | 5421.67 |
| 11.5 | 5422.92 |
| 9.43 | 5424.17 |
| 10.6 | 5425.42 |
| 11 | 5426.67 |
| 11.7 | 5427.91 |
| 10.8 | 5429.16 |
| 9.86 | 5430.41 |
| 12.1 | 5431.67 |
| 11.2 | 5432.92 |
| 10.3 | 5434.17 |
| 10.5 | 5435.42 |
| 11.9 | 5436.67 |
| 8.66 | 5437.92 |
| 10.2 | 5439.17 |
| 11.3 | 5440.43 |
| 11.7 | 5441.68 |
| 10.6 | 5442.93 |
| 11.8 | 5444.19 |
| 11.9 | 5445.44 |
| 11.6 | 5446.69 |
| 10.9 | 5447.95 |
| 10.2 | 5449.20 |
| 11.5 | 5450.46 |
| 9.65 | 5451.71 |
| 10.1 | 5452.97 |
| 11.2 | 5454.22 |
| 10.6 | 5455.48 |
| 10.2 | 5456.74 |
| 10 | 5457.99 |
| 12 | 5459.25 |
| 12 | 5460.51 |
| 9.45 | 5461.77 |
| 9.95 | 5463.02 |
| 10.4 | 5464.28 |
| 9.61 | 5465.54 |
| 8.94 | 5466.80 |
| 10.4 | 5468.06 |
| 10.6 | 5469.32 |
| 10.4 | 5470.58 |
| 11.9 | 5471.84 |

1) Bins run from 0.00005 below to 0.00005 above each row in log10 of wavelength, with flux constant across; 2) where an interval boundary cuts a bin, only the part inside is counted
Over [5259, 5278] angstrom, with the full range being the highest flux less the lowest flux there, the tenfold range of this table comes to 49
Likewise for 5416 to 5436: 27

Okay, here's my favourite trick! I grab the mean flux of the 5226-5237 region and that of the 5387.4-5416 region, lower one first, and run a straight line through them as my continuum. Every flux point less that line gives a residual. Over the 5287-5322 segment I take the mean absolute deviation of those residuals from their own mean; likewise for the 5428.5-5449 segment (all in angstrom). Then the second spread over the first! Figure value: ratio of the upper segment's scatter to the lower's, 1.0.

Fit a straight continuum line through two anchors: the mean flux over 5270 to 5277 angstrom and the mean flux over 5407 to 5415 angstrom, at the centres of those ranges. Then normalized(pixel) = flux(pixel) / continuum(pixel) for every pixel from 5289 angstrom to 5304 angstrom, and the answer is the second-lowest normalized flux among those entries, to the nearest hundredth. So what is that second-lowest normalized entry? 0.89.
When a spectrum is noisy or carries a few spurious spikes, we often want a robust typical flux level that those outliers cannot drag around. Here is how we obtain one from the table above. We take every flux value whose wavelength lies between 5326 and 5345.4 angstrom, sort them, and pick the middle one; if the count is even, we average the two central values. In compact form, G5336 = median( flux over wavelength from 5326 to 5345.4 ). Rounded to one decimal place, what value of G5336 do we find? 10.5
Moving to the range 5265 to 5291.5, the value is 10.8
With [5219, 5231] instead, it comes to 10.7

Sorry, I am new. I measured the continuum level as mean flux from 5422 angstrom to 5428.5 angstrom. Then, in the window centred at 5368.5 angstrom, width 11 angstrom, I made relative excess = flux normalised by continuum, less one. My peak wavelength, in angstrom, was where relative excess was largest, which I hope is 5371.96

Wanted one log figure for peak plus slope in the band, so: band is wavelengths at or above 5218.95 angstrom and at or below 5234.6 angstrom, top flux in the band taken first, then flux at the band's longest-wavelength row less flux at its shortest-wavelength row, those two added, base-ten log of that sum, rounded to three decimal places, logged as 1.026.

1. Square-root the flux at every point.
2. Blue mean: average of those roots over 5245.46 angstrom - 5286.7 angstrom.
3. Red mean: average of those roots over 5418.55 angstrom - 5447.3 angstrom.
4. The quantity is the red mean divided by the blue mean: 1.02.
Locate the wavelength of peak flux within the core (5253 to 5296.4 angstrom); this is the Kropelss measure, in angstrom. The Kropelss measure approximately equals 5295.82 angstrom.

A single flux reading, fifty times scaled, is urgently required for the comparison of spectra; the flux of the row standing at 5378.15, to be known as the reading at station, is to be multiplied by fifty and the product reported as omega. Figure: 560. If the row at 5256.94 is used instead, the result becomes 515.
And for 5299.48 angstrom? 590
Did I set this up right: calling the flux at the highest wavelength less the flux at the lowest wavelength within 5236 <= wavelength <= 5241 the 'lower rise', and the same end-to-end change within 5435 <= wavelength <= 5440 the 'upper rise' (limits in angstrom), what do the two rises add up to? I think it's 2.0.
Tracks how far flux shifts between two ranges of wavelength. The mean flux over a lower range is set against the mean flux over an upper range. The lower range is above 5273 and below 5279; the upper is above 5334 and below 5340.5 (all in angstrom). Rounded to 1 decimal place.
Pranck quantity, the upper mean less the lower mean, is -0.4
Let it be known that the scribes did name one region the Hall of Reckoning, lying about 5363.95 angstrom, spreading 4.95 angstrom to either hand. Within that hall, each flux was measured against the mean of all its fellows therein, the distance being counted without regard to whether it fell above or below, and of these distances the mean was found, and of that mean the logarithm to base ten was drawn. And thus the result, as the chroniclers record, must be -0.25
